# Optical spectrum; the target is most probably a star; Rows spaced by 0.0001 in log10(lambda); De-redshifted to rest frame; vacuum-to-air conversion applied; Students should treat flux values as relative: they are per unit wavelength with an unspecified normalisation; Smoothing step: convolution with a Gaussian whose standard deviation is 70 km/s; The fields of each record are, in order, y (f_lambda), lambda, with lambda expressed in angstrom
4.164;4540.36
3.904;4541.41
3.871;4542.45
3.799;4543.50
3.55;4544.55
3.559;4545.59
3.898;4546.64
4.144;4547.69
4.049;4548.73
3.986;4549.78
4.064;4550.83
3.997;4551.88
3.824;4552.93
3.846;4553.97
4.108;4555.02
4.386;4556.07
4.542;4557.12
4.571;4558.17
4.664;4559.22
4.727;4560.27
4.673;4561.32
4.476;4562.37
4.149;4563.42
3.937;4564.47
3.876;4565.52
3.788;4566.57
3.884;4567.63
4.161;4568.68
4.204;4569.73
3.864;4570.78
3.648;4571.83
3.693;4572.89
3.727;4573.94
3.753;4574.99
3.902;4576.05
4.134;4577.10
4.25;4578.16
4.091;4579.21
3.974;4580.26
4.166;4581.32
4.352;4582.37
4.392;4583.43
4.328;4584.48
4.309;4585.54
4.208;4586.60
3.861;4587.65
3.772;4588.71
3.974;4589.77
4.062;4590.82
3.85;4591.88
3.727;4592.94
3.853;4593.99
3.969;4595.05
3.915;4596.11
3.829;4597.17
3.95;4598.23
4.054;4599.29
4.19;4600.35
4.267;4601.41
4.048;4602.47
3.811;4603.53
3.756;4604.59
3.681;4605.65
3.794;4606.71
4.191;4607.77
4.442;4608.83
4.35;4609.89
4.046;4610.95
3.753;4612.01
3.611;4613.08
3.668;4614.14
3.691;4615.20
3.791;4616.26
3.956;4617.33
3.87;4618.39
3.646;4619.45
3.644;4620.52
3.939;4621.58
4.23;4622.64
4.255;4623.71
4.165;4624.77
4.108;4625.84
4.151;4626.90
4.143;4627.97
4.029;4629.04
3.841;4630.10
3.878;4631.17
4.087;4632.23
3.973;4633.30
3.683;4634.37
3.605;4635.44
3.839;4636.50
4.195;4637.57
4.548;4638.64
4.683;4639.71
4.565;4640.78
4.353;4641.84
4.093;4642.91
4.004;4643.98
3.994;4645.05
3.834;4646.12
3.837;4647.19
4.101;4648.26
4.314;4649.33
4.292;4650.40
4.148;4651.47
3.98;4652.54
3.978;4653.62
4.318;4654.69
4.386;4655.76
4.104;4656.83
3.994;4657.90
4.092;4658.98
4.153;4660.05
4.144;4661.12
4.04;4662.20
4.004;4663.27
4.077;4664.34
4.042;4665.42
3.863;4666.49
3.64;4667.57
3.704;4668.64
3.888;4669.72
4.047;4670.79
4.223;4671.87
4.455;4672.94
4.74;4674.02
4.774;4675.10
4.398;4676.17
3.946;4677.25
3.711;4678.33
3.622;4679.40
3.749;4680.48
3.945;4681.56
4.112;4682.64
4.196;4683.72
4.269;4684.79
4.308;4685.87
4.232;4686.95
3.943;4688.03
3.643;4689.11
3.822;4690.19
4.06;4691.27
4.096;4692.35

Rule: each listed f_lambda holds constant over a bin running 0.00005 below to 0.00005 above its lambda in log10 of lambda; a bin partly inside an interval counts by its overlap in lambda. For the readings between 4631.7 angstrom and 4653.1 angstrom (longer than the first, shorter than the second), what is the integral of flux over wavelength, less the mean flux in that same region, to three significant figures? 83.7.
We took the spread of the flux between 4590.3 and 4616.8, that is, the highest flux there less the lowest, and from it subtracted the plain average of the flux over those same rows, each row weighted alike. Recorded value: -3.10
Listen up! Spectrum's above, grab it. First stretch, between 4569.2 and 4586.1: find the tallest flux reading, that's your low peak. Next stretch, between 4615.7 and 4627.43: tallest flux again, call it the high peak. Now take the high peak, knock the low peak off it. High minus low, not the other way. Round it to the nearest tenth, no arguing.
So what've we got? -0.1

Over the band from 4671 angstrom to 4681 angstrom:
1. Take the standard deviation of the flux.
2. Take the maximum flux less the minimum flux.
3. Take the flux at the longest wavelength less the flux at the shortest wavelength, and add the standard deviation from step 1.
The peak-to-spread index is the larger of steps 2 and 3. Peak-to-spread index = 1.2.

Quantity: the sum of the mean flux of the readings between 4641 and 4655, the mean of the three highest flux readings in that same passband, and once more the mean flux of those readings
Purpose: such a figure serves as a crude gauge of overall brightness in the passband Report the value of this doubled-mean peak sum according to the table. 12.5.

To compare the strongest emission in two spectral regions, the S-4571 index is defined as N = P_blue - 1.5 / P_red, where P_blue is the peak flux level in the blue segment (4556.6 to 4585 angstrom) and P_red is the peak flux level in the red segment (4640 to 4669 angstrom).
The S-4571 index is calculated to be 4.40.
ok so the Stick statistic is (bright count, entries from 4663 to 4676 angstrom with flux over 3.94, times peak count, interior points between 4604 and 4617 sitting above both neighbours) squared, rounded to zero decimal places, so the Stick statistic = 64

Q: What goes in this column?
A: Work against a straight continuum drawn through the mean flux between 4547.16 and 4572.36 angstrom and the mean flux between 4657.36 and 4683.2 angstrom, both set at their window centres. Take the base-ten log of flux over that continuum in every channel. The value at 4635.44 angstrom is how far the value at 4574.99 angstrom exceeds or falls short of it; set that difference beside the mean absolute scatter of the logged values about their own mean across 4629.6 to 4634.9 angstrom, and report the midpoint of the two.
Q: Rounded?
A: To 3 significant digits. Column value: 0.0122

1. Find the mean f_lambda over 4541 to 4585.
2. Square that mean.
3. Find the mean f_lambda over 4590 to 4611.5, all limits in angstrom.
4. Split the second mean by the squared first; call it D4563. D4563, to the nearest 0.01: 0.24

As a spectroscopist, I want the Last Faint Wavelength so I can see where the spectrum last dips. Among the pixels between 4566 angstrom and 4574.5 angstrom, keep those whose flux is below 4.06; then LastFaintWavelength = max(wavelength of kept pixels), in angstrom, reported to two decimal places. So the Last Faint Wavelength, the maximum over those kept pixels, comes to 4573.94 angstrom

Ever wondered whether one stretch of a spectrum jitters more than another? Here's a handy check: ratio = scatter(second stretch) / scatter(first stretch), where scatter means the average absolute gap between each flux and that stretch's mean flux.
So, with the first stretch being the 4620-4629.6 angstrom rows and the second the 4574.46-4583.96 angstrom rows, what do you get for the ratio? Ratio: 1.2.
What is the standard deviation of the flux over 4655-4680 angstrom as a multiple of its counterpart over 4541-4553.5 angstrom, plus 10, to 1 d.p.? 11.7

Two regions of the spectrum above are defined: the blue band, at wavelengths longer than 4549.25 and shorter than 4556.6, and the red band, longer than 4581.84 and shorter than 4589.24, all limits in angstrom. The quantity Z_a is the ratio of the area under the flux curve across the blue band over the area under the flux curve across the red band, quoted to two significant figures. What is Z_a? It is 0.96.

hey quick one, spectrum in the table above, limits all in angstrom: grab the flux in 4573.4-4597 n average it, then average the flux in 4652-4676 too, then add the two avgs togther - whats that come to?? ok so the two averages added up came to 8.15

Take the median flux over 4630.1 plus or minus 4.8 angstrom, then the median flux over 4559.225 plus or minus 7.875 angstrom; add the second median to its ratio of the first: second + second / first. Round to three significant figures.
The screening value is 5.18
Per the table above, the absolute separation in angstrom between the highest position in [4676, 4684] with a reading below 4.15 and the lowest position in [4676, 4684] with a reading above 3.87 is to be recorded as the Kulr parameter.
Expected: 6.5 angstrom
